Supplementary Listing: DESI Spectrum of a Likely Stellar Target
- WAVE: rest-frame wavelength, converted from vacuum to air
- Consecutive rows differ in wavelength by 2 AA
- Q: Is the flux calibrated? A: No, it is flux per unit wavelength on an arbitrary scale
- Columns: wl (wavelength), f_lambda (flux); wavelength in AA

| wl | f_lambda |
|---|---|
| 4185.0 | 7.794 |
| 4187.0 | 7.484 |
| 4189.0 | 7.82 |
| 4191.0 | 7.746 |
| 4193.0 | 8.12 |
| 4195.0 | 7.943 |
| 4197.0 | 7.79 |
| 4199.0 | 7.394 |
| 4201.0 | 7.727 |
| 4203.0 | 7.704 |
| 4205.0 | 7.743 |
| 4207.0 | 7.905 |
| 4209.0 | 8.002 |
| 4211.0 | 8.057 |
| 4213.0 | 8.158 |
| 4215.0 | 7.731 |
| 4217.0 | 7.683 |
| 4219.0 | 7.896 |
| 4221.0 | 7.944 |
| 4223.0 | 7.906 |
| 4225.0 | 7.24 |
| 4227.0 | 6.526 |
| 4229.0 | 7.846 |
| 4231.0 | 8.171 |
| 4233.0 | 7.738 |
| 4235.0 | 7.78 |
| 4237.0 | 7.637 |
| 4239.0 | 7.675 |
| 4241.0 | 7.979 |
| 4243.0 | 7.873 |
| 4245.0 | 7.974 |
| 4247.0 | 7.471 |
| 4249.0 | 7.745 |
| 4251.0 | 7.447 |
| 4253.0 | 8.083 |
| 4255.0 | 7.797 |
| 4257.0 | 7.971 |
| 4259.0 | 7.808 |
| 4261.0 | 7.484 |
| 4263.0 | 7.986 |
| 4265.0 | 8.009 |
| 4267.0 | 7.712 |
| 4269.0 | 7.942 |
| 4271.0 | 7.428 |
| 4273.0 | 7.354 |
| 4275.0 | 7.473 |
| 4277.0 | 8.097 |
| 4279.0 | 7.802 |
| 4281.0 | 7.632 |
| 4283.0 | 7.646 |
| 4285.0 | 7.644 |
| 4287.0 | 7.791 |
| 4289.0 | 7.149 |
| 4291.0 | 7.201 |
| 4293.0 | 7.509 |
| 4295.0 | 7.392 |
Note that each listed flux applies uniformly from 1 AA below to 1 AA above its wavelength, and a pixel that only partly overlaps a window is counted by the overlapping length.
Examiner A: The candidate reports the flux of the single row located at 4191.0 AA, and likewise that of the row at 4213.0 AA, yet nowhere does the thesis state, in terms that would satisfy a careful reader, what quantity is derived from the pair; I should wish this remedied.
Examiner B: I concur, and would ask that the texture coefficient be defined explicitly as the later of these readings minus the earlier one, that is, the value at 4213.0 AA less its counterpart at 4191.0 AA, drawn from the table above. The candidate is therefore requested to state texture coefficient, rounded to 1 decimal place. 0.4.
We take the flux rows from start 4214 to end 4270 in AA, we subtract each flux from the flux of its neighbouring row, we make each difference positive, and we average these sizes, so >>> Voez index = 0.31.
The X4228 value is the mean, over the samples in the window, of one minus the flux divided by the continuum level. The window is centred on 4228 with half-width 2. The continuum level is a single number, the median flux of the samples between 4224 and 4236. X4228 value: 0.074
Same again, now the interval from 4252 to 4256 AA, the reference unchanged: -0.023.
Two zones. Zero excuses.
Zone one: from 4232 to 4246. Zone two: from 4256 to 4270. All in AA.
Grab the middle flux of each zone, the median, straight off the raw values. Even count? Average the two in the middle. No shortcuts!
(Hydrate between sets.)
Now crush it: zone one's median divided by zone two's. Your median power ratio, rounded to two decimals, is 0.98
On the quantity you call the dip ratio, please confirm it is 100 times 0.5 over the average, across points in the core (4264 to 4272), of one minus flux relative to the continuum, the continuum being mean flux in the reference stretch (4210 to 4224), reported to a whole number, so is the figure 2867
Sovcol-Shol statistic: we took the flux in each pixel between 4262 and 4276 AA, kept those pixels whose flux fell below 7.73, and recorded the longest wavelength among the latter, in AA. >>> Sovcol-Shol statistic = 4275.0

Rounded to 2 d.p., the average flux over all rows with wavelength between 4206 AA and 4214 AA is 8.03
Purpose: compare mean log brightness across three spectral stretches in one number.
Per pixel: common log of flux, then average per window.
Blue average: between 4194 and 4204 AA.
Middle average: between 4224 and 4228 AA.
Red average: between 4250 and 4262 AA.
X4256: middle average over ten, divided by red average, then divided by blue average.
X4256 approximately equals 0.106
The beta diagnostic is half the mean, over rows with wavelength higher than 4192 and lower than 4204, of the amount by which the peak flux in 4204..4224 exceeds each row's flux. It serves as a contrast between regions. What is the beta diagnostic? 0.189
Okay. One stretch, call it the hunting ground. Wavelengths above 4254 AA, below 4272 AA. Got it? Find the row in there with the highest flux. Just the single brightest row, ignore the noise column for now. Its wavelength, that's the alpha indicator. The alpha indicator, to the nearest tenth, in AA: 4265.0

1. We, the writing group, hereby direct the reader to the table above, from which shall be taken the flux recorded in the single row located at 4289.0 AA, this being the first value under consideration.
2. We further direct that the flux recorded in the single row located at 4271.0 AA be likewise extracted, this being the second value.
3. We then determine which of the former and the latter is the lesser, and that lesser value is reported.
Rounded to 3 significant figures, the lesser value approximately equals 7.15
